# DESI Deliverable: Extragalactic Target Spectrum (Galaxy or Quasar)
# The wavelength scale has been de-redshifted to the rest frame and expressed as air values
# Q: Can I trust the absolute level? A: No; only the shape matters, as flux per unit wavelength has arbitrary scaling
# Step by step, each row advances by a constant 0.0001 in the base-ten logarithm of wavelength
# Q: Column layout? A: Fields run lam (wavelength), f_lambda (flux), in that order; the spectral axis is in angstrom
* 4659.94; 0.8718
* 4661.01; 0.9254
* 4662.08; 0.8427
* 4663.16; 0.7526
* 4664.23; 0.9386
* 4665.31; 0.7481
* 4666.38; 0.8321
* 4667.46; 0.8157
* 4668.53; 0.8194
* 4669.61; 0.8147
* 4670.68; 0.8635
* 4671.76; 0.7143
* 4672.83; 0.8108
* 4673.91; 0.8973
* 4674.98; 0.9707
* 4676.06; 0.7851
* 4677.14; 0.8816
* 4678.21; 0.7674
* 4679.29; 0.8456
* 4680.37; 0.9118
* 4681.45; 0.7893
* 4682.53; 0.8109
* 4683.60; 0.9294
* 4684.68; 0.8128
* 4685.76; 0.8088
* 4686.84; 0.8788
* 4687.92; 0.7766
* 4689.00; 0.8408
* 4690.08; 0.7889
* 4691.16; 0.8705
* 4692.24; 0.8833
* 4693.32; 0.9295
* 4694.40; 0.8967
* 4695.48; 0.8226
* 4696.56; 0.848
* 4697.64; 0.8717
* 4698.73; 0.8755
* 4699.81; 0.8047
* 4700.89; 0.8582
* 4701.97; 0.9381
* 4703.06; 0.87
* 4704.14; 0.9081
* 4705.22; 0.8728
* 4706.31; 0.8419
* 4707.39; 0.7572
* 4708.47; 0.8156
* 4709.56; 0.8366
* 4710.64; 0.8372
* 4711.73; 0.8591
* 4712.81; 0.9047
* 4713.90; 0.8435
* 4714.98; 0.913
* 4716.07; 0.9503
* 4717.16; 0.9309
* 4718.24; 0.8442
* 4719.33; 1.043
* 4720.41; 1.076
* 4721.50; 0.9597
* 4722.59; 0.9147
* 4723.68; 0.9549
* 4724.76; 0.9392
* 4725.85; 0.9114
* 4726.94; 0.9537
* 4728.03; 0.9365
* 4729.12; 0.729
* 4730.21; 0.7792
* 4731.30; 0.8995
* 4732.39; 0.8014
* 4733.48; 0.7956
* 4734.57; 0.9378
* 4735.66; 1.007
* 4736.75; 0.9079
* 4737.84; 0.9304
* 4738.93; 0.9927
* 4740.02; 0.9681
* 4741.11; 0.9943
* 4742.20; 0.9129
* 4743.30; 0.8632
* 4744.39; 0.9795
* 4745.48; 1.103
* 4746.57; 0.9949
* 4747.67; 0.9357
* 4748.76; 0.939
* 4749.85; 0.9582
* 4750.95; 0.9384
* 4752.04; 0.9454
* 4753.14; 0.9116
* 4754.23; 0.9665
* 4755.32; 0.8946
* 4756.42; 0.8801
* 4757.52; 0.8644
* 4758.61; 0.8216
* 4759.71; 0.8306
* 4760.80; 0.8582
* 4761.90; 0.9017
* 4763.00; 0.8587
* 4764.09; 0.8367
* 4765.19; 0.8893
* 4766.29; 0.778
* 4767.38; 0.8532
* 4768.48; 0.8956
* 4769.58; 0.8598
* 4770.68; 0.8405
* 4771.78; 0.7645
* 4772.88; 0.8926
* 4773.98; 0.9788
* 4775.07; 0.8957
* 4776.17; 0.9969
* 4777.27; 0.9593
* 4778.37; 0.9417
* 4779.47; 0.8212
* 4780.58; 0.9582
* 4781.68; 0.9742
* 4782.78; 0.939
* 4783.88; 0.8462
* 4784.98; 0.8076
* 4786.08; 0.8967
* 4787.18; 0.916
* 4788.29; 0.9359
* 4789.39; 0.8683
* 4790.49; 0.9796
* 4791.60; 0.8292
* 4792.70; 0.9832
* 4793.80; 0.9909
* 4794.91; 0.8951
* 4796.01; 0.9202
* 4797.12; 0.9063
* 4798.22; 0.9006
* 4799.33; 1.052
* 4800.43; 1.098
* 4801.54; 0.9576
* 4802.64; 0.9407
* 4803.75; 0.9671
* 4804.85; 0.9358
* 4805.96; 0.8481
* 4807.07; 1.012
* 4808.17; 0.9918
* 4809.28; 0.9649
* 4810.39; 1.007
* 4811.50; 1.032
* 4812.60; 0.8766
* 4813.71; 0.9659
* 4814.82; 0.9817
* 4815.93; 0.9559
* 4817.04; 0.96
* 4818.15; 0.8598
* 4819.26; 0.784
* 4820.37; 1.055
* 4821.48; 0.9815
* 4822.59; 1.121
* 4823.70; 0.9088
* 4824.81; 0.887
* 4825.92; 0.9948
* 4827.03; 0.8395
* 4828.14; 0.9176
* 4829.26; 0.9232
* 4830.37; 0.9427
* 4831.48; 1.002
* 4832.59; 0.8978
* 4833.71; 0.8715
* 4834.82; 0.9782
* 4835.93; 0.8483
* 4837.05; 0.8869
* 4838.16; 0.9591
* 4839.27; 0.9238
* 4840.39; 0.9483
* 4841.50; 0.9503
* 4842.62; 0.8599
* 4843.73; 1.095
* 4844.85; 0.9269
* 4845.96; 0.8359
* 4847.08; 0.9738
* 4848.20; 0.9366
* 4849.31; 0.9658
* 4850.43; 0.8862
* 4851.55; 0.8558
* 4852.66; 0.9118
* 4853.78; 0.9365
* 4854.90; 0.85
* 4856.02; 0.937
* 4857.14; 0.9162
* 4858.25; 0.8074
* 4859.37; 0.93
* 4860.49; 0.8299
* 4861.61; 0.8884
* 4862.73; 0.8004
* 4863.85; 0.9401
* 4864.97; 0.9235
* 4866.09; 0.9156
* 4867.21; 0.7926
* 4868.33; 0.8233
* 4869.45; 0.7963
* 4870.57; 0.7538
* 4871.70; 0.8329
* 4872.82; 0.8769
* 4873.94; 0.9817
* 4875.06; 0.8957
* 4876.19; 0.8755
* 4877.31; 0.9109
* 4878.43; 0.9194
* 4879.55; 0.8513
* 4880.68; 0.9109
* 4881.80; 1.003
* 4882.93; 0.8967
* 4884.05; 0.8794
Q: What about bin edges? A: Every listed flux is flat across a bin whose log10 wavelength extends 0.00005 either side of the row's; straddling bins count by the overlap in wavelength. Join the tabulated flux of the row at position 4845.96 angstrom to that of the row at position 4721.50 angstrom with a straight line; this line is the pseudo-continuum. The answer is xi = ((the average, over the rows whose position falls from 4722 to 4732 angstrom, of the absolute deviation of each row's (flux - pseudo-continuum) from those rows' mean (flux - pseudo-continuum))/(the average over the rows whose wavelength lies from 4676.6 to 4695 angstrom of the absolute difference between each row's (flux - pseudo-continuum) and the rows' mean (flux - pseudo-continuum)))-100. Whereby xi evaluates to -98.8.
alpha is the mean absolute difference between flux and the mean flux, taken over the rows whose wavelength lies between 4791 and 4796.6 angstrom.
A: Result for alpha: 0.051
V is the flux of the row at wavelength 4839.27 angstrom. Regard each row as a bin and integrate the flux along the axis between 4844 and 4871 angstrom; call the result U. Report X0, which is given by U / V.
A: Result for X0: 26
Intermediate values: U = 24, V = 0.9238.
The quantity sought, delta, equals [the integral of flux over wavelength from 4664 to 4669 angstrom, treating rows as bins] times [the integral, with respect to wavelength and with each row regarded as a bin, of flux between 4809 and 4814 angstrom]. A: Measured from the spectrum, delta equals 20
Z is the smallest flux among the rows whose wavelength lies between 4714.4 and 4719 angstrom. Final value 0.8442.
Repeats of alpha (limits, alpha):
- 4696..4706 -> 0.024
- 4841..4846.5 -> 0.071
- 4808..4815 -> 0.033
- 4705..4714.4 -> 0.026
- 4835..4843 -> 0.039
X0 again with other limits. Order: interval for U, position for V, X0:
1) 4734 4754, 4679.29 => 23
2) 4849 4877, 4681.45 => 31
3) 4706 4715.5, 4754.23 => 8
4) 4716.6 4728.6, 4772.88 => 13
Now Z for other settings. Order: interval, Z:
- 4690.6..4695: 0.8705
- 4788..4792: 0.8292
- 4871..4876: 0.8329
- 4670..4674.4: 0.7143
